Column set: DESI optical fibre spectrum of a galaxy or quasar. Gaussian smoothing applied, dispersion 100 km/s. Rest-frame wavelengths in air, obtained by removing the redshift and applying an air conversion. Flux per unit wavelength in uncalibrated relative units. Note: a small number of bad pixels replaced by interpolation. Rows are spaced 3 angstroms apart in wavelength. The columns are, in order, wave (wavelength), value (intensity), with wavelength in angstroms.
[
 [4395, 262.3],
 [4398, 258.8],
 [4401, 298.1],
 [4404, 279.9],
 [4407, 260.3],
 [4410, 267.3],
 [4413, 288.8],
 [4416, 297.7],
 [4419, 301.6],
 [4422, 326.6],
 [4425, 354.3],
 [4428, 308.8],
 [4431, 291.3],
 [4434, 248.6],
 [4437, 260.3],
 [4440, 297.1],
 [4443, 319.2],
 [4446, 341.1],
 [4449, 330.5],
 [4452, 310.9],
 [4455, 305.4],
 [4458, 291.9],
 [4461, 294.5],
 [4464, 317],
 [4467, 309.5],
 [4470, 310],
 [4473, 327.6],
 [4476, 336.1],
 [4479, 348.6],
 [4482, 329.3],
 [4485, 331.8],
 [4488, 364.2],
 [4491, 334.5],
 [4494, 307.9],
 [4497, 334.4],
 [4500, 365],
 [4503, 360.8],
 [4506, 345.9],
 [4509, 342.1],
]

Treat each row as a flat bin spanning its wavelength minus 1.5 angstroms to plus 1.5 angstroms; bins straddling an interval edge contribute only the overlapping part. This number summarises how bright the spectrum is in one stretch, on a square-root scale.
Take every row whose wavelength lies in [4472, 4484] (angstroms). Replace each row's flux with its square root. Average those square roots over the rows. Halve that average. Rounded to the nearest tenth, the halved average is 9.2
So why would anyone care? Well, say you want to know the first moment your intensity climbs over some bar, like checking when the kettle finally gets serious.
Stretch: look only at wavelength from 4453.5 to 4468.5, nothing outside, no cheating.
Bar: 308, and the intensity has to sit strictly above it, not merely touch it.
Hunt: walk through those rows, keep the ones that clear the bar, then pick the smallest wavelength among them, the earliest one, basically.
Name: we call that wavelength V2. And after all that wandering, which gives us 4464 angstroms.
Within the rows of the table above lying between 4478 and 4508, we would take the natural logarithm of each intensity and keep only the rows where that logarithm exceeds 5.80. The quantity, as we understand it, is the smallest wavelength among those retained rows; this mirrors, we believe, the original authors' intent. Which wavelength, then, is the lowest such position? 4479 angstroms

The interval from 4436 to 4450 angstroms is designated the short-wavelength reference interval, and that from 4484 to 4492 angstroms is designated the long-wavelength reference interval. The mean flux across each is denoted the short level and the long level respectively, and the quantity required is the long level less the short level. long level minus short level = 34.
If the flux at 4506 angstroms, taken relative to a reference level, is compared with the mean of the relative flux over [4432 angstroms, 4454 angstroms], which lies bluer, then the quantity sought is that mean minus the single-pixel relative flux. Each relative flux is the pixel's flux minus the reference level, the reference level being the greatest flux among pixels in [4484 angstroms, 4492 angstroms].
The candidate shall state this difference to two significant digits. -45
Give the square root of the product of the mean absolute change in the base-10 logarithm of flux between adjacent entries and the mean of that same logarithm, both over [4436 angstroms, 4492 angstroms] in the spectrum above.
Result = 0.23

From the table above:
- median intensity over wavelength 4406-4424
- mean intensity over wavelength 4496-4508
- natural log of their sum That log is 6.47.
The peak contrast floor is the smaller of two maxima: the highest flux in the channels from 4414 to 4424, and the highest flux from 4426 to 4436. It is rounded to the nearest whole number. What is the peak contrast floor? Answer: 309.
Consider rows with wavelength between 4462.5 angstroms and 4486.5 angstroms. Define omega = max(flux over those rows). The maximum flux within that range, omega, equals 348.6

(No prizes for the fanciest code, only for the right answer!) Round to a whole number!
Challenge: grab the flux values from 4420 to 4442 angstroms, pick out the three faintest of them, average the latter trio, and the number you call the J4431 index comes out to 267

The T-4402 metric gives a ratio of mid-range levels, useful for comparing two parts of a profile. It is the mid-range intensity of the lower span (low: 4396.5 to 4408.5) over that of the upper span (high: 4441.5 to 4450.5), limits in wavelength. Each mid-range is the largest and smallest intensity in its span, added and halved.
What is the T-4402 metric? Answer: 0.84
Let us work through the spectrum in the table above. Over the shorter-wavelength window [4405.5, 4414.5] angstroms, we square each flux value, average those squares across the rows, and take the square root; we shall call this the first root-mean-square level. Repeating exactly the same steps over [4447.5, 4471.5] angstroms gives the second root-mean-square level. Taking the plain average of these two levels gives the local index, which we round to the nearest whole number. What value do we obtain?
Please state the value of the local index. 291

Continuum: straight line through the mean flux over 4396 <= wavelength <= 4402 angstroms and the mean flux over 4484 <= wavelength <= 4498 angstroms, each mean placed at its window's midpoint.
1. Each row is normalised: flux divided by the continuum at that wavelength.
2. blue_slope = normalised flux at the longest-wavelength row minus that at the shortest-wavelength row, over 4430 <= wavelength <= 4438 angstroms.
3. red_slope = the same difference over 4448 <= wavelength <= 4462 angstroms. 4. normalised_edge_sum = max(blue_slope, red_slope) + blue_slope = -0.23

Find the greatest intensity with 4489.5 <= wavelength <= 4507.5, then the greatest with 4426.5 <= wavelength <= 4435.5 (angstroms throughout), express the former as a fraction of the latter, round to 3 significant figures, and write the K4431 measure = 1.18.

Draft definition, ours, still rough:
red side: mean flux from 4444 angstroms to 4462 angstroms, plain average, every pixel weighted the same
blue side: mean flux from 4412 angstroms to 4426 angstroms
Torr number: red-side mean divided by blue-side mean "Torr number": 1.00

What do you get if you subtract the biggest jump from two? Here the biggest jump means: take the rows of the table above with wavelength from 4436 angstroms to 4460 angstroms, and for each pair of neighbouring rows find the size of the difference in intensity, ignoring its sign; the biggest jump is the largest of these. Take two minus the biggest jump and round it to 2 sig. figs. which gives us -35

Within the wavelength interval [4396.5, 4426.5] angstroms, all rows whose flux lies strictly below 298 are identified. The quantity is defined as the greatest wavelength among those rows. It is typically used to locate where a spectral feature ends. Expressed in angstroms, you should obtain 4416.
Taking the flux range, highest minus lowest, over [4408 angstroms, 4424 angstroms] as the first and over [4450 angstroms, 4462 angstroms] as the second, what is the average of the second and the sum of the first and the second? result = 49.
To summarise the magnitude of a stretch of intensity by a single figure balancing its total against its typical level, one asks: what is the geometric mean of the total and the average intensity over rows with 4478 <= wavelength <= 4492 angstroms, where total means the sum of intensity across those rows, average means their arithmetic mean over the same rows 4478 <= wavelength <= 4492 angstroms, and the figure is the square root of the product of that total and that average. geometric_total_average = 764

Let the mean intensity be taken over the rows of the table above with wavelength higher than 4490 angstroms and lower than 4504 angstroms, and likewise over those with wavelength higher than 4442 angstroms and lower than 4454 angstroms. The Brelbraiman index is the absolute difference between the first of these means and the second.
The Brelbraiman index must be 15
